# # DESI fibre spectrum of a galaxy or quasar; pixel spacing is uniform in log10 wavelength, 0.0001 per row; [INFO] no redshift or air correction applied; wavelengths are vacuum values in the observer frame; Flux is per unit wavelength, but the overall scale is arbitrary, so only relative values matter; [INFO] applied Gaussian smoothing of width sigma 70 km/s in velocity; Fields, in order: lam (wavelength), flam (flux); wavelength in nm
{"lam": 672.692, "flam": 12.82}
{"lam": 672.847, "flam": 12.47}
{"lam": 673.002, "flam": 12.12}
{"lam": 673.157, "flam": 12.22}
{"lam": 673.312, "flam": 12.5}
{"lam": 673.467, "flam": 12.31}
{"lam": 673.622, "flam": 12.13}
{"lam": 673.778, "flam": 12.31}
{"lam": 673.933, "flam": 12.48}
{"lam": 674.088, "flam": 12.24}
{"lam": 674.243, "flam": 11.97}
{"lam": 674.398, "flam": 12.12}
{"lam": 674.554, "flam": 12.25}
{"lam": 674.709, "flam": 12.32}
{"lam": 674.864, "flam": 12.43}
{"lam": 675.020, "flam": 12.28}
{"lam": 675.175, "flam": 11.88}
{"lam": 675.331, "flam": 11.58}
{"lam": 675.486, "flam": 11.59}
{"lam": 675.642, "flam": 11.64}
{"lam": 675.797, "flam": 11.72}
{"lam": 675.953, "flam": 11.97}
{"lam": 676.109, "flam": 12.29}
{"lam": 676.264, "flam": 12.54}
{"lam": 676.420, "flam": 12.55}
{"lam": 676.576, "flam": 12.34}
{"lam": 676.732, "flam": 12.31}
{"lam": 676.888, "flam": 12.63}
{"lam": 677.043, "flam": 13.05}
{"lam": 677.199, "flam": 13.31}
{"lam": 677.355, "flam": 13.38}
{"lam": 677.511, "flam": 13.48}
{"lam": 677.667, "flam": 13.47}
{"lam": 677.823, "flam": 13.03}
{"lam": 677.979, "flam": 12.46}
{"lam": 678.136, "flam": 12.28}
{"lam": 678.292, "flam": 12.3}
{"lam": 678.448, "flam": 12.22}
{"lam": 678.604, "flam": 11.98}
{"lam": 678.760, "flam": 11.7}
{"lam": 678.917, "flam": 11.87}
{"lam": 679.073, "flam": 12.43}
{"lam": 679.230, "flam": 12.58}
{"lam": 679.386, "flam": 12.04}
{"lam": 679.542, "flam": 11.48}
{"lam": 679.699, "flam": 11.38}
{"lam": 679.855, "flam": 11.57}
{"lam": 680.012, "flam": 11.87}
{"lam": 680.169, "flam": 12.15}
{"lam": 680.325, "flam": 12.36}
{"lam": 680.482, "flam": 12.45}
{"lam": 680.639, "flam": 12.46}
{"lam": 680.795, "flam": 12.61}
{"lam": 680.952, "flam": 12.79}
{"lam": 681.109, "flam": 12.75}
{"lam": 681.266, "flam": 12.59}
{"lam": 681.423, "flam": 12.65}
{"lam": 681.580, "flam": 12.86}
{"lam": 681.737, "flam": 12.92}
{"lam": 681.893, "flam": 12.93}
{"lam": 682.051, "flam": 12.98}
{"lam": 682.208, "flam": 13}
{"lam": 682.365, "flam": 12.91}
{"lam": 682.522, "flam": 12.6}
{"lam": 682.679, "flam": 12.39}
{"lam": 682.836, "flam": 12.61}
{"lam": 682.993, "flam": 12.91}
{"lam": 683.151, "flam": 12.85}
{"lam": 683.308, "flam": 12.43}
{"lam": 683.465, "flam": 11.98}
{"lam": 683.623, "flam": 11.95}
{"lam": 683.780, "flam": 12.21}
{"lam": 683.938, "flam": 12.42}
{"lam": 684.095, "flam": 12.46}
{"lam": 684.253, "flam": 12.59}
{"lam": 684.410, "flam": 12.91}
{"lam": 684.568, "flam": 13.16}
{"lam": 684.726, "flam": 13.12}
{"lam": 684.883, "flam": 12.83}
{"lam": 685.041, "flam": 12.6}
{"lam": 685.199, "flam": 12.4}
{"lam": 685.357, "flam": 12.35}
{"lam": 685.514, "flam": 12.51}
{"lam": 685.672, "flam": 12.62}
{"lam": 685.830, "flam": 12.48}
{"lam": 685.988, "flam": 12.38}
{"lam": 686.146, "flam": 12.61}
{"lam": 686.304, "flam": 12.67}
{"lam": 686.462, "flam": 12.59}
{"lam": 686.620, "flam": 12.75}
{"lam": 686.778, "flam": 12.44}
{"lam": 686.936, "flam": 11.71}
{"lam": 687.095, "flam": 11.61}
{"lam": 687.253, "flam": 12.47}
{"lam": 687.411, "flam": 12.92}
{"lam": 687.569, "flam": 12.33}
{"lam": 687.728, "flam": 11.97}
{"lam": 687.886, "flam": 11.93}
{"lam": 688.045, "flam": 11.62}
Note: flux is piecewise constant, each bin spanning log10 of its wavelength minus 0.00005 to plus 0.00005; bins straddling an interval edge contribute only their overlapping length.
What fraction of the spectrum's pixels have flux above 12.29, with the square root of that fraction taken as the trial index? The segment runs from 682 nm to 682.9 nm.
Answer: 1.00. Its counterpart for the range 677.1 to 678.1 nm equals 1.00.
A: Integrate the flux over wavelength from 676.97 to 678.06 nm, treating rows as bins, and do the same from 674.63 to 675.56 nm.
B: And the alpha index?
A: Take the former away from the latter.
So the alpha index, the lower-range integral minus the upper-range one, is -3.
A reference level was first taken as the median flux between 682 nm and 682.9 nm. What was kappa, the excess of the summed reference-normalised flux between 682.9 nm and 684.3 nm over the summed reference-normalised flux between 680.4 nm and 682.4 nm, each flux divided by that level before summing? -4.2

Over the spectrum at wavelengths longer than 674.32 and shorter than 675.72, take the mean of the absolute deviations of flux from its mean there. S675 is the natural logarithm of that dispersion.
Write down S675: -1.2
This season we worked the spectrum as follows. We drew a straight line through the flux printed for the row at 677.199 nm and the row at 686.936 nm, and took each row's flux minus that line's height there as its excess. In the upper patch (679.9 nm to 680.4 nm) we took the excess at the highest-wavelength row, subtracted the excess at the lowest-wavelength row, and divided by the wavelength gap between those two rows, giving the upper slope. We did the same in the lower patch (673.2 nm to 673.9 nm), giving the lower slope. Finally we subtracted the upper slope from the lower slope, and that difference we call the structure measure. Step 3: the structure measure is -1.97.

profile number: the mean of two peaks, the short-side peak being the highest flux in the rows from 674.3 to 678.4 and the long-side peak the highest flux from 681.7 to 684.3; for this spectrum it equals 13.2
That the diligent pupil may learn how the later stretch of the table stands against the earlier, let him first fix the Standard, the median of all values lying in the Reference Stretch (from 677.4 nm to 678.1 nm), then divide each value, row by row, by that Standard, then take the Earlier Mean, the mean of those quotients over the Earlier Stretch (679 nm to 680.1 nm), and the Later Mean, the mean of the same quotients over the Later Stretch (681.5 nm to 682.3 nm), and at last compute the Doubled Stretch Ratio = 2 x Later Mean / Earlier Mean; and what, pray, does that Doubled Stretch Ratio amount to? 2.17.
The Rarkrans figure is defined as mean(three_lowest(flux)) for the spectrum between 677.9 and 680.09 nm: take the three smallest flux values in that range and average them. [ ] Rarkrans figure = 11.5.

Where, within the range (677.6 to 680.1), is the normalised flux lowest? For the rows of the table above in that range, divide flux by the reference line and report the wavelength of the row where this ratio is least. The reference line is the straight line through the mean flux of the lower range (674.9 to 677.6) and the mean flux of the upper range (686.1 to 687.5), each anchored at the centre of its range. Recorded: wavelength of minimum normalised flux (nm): 679.699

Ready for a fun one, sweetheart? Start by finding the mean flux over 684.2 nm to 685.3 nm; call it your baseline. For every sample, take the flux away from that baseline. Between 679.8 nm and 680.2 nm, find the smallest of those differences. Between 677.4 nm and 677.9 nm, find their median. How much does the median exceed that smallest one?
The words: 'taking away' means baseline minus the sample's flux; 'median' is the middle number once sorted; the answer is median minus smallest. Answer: -1.3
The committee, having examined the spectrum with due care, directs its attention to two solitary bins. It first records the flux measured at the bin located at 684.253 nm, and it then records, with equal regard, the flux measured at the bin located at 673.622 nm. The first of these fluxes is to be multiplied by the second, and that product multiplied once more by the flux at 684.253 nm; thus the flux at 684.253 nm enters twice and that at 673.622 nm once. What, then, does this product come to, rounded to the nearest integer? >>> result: 1923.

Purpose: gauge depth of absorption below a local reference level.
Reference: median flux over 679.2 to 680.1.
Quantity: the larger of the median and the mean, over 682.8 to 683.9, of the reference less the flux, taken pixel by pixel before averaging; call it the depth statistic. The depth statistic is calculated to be -0.7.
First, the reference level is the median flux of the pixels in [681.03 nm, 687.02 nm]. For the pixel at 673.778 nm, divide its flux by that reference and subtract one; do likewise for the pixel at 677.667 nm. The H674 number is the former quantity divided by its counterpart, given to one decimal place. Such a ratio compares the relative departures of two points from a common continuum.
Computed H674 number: -0.3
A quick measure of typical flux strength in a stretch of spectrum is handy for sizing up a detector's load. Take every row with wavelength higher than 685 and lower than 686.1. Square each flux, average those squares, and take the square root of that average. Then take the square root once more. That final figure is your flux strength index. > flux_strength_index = 3.53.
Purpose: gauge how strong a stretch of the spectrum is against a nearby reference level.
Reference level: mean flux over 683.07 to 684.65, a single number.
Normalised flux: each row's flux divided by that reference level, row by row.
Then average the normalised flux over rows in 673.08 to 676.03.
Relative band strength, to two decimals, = 0.97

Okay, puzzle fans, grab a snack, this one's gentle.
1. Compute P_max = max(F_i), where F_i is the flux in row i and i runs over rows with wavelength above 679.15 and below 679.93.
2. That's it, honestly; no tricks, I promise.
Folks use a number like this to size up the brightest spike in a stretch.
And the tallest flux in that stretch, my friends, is 12.58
